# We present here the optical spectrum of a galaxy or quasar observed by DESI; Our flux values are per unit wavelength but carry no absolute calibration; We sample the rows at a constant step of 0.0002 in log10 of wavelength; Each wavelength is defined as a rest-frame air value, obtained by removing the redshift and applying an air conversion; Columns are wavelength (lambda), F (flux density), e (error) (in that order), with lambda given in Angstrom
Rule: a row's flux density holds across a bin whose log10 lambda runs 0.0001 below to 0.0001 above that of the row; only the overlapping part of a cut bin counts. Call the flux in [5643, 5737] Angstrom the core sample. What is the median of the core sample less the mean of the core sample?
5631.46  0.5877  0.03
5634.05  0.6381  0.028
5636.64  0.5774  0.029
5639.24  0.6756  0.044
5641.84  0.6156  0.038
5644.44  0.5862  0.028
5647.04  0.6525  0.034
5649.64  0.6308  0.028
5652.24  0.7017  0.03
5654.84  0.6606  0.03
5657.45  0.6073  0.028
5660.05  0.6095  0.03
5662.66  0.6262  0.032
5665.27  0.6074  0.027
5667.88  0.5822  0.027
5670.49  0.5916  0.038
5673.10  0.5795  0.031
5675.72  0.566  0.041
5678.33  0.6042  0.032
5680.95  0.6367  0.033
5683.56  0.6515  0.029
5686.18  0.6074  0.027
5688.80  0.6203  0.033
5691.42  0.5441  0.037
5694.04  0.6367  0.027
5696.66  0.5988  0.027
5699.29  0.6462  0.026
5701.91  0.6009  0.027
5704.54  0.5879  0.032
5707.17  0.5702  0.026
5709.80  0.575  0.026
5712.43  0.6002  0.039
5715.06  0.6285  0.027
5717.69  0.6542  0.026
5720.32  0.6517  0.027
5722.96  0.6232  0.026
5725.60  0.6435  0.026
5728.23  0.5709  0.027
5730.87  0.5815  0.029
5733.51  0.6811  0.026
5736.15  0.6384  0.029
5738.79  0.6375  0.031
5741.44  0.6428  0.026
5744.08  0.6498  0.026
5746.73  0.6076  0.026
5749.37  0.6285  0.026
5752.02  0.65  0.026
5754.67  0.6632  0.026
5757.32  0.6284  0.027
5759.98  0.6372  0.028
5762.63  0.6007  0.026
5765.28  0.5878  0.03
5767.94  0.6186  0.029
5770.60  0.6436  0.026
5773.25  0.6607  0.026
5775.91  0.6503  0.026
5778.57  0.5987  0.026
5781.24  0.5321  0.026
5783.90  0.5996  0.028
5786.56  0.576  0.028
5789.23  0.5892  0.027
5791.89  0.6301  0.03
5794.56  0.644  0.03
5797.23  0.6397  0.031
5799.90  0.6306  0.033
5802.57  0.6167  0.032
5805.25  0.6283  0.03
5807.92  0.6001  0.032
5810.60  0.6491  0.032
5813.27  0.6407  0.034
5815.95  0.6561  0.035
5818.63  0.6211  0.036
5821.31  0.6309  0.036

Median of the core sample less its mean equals -0.007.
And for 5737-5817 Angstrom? 0.006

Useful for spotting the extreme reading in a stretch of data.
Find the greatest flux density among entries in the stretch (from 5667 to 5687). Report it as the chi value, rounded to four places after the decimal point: 0.6515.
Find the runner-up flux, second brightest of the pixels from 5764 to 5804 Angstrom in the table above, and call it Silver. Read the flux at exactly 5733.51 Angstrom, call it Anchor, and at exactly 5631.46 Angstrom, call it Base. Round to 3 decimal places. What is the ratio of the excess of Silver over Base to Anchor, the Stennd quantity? 0.092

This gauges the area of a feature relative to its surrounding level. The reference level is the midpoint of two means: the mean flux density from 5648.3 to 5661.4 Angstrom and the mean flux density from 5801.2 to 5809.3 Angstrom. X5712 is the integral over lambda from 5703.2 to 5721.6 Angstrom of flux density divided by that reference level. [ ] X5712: 18 Angstrom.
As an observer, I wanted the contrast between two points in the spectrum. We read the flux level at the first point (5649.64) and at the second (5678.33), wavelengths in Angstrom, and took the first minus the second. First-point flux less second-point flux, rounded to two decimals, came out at 0.03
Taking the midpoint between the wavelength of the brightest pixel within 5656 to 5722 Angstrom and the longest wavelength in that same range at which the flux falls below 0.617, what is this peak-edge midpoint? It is 5715.1 Angstrom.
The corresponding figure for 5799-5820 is 5811.9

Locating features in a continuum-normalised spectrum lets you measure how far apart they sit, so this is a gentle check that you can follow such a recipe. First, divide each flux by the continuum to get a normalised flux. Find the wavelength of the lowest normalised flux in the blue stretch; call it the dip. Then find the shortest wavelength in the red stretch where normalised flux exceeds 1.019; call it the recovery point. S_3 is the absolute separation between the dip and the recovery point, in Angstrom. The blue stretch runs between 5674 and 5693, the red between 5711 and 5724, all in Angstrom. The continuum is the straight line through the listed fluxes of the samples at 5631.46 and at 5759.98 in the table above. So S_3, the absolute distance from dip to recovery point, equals 26.3 Angstrom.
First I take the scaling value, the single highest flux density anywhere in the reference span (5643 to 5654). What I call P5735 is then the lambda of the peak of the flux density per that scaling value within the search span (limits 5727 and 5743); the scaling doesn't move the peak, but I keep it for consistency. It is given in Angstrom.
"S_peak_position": 5733.51 Angstrom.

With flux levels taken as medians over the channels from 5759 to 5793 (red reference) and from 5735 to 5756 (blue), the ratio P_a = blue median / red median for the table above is 1.07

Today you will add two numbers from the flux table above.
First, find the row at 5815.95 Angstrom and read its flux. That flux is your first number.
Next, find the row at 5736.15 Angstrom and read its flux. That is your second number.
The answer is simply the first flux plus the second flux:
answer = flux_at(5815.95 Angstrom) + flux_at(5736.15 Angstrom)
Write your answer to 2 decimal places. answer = 1.29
